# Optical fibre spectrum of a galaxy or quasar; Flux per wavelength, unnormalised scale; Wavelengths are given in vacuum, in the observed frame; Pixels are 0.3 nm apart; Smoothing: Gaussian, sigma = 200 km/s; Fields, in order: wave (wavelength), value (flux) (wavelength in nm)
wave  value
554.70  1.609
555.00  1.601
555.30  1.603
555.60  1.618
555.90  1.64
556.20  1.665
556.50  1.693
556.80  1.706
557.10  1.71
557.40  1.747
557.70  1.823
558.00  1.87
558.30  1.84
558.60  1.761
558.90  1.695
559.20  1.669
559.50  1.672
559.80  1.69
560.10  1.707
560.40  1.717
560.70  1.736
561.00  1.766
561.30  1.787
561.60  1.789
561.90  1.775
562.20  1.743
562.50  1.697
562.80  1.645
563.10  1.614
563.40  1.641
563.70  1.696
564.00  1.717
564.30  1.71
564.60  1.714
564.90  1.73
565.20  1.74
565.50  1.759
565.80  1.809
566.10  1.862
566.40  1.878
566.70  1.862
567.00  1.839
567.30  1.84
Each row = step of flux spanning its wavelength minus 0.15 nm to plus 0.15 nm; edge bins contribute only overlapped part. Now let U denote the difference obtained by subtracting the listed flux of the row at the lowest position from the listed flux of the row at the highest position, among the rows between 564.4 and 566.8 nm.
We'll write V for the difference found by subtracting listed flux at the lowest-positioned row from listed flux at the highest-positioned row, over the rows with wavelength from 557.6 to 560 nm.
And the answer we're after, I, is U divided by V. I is -1.1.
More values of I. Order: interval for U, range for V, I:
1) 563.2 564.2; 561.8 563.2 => -0.5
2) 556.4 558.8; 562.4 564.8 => 4.0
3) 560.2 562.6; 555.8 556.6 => -0.4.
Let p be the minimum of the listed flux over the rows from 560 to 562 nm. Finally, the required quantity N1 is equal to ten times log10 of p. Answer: 2.32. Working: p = 1.707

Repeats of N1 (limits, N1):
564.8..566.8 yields 2.38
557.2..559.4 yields 2.22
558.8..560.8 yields 2.22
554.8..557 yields 2.04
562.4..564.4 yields 2.08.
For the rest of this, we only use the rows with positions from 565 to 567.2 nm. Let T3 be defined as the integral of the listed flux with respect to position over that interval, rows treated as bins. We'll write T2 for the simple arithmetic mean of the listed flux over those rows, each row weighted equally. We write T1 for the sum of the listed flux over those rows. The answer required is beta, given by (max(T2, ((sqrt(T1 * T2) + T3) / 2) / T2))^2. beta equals 5.9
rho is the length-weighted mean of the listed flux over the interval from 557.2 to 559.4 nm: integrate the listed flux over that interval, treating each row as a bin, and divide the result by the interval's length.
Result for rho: 1.77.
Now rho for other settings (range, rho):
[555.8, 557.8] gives 1.71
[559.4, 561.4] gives 1.72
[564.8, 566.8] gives 1.81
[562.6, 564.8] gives 1.68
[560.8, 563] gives 1.74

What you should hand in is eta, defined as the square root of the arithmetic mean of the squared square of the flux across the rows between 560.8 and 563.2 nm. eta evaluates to 2.99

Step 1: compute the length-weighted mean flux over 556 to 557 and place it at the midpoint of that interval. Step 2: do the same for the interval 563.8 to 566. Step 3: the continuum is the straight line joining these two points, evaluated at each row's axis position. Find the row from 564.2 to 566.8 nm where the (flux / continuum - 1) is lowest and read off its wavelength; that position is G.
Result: 564.30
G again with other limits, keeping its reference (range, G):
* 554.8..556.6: 555.00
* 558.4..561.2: 559.20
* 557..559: 558.90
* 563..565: 563.10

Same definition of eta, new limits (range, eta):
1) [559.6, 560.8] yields 2.93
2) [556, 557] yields 2.85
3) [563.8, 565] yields 2.95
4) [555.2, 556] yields 2.63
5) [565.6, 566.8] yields 3.43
